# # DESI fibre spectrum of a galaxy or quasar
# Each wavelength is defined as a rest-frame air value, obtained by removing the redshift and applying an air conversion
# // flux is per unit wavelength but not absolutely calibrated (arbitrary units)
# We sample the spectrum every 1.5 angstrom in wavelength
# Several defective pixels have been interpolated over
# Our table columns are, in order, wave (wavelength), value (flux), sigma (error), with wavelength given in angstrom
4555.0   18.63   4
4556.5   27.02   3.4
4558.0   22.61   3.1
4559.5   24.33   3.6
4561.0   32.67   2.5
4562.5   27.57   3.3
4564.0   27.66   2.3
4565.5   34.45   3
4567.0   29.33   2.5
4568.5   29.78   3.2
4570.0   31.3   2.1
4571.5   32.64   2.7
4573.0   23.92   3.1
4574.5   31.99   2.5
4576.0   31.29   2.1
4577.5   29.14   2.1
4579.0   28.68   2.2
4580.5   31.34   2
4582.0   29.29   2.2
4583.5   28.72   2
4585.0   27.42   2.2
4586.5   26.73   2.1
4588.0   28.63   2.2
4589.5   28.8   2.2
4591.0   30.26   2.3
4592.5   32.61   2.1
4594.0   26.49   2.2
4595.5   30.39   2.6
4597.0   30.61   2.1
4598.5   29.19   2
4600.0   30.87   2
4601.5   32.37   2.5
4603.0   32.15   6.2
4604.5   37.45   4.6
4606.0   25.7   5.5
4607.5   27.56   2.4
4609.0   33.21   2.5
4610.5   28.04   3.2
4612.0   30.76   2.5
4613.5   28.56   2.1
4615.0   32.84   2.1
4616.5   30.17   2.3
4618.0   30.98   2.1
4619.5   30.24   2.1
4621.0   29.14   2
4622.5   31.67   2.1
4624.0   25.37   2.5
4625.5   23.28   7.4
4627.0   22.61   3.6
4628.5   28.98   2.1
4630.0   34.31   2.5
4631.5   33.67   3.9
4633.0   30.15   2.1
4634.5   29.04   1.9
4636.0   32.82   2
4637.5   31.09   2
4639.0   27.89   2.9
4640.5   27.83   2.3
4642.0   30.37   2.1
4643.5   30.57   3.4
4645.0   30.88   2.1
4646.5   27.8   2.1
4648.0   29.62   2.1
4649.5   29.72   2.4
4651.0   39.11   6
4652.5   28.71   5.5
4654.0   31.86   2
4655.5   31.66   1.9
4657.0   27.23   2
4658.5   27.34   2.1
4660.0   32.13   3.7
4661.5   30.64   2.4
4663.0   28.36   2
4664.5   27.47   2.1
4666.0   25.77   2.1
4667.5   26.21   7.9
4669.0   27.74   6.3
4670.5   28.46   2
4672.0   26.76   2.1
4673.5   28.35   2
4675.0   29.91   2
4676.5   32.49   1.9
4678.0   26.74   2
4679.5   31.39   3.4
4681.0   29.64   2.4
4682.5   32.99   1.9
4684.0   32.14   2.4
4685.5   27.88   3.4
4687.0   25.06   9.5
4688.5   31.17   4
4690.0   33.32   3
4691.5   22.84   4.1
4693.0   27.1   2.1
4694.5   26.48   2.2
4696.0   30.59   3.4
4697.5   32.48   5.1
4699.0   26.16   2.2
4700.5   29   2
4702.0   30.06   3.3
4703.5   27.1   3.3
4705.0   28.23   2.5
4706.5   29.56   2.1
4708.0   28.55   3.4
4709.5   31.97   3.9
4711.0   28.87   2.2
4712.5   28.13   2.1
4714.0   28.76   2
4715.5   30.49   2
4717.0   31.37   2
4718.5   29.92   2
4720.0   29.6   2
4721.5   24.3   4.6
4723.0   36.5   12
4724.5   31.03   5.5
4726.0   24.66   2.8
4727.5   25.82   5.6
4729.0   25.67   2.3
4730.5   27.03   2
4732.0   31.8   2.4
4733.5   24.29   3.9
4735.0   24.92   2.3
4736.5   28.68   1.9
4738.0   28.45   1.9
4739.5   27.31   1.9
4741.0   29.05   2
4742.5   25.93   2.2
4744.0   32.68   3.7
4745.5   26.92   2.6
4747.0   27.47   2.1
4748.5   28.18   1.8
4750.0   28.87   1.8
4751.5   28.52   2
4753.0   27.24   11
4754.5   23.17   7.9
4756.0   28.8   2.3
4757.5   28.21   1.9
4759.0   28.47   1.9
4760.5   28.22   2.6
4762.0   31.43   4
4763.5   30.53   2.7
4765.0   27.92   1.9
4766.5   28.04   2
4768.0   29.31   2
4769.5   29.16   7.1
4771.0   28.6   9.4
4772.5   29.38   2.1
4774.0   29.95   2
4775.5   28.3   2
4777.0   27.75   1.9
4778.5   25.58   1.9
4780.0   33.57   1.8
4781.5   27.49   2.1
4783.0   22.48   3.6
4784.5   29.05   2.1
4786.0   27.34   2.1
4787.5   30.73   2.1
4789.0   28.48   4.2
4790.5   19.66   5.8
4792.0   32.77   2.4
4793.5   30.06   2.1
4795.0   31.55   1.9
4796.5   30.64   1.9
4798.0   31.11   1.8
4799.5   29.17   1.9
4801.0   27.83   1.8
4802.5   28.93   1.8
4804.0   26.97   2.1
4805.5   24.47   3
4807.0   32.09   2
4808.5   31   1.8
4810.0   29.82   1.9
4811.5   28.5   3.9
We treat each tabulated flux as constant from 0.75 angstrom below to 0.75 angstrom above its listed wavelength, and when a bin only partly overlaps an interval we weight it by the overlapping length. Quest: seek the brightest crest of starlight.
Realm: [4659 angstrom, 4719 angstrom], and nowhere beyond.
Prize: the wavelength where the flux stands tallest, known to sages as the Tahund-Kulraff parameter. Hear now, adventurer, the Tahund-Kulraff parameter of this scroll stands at 4690.0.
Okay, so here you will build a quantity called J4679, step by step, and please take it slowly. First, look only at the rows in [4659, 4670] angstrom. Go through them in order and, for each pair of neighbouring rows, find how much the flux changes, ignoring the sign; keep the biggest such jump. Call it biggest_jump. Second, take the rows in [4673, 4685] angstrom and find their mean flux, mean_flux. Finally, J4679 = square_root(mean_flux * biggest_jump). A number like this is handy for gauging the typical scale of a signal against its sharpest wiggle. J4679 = 8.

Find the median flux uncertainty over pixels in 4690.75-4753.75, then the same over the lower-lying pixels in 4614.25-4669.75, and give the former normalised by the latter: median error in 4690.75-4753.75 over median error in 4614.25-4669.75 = 1.05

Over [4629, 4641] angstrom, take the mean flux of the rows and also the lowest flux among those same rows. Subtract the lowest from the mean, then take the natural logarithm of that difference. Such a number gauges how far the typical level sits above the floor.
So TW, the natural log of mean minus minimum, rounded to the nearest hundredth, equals 1.11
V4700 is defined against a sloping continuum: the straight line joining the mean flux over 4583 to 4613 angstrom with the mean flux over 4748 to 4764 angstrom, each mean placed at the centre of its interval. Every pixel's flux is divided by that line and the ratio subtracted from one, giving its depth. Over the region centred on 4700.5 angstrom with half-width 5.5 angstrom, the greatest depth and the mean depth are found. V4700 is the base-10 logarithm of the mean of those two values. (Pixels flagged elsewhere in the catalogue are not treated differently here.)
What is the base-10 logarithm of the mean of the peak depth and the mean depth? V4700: -1.36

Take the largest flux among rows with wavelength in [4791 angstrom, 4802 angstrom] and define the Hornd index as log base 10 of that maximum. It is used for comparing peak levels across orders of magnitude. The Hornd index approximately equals 1.52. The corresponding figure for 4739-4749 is 1.51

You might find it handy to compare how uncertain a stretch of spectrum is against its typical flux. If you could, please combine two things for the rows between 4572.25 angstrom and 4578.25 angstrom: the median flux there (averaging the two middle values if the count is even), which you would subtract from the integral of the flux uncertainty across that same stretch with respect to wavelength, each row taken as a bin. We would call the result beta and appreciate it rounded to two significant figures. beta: -16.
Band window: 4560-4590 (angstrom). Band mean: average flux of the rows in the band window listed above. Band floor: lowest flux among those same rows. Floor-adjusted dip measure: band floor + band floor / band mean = 24.7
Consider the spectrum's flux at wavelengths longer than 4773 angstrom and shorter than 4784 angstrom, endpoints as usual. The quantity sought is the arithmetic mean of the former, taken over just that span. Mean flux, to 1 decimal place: 27.9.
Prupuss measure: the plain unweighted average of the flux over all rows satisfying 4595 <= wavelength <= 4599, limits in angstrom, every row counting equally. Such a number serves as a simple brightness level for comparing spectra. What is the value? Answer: 30.1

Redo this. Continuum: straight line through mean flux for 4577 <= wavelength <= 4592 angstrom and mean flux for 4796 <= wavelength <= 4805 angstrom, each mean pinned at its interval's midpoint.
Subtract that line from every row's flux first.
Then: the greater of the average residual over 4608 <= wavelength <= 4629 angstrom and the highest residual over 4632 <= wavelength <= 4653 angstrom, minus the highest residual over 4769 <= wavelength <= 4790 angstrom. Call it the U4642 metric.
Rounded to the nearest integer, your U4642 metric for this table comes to 6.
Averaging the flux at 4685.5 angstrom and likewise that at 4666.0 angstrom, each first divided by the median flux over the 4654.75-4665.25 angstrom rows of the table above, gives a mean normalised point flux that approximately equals 0.95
